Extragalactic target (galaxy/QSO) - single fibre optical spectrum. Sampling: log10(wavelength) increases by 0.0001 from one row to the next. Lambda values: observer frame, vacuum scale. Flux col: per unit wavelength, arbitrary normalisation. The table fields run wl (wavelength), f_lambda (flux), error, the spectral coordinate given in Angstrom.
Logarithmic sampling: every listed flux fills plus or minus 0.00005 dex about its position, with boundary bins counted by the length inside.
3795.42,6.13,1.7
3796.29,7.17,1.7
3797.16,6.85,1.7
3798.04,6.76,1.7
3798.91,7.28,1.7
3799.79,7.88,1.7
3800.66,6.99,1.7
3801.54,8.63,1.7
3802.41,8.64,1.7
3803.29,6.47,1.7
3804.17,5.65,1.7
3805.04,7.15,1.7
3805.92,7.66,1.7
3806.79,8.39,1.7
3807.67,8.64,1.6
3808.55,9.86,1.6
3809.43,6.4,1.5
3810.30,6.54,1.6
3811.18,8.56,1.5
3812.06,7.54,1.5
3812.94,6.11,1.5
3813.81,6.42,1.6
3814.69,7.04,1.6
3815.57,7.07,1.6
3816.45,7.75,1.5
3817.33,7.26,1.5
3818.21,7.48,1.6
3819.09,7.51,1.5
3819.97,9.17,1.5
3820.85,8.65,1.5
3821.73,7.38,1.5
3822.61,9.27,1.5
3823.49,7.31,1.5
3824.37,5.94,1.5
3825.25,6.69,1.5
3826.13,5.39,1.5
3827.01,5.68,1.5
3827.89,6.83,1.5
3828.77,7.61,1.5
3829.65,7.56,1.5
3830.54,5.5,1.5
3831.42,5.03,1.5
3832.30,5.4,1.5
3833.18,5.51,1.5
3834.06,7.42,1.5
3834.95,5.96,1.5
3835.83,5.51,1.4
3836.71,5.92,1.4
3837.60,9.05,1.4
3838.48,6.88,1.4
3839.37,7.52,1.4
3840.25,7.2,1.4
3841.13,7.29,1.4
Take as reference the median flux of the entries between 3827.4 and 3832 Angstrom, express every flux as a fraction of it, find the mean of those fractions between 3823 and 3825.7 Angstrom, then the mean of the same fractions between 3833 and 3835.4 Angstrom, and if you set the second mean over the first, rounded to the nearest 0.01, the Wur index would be 0.95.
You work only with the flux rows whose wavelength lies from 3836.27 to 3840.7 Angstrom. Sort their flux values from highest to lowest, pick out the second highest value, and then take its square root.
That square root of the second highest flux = 2.74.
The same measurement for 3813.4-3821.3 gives 2.94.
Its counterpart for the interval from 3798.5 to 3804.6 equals 2.94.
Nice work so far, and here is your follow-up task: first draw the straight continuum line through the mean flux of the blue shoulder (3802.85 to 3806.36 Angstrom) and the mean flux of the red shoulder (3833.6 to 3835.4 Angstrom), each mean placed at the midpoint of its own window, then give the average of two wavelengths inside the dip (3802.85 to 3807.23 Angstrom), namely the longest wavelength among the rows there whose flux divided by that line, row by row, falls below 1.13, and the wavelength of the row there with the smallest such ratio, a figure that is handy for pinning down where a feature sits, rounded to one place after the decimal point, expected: 3804.6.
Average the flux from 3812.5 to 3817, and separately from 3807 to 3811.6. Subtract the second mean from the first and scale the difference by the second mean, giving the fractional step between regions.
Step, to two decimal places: -0.14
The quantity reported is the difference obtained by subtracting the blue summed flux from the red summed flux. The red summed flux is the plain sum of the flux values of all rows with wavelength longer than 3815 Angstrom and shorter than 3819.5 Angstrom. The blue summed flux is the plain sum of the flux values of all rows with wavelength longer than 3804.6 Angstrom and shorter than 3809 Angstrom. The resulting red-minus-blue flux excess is -5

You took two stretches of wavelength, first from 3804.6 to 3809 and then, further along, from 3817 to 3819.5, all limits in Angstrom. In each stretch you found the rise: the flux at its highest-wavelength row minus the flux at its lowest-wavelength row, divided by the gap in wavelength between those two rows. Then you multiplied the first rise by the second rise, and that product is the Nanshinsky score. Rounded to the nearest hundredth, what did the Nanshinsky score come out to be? 0.11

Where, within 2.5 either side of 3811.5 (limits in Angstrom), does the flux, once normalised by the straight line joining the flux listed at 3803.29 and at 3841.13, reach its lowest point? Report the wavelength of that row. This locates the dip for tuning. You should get 3812.94 Angstrom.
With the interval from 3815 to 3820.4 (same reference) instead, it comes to 3815.57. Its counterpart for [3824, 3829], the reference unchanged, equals 3826.13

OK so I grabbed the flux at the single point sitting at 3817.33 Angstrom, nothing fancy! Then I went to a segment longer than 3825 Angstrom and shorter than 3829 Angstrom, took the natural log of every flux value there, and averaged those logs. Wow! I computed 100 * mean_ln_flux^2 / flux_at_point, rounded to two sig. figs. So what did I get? 47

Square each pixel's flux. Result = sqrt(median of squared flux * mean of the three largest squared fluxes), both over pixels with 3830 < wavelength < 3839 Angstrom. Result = 45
